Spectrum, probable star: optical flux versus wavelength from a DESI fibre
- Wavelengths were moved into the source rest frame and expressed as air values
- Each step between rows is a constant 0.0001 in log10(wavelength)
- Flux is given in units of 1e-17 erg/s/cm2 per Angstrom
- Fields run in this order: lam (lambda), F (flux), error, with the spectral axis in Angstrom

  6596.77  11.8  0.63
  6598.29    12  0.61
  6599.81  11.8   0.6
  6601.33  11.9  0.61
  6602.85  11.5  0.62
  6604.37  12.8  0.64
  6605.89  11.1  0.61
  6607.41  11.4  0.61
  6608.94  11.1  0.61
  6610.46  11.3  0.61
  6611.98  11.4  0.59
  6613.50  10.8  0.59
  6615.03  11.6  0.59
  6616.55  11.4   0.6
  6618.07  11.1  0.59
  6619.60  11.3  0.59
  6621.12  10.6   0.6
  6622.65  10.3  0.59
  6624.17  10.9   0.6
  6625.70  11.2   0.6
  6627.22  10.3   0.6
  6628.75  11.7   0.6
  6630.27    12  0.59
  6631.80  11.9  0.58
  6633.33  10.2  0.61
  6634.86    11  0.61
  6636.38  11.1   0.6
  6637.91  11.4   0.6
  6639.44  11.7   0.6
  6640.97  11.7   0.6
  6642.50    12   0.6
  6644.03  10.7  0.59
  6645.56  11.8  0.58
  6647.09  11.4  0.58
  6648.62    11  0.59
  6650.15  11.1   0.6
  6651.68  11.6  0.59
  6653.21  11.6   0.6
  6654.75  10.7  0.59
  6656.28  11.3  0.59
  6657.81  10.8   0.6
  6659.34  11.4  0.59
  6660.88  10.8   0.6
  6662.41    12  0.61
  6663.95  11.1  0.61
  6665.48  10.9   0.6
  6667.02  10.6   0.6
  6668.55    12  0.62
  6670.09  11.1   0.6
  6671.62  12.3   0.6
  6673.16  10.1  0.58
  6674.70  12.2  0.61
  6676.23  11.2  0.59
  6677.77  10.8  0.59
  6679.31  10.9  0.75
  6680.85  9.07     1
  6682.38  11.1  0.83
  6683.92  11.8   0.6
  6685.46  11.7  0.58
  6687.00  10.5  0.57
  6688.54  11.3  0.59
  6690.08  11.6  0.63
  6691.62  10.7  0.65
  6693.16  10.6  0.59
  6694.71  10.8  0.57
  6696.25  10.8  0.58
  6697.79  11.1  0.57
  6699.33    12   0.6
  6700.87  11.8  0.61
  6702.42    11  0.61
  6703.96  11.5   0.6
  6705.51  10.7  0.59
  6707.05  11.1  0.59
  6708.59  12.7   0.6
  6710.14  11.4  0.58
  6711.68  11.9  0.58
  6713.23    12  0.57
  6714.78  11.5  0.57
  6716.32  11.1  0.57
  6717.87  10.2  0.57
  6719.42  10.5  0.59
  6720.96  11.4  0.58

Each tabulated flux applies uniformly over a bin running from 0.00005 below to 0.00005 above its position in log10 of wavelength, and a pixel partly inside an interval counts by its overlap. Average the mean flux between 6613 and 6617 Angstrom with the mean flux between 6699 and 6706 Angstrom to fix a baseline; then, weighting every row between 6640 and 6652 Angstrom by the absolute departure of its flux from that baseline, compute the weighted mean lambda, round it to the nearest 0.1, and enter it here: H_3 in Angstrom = 6645.3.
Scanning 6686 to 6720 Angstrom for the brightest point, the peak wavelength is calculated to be 6708.59 Angstrom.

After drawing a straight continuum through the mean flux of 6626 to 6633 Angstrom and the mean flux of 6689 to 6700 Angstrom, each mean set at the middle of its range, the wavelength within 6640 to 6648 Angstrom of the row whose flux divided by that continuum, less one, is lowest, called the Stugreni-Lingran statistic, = 6644.03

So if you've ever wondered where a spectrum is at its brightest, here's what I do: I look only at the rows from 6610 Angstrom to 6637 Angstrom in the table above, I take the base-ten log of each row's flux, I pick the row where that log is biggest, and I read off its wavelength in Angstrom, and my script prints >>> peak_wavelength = 6630.27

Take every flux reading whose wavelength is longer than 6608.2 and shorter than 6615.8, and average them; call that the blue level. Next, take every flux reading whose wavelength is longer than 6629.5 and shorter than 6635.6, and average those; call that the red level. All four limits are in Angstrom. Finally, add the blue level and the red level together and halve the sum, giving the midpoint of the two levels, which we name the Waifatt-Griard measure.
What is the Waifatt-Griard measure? 11.3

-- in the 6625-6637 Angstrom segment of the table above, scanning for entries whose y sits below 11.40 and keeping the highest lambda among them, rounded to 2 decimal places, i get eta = 6636.38 Angstrom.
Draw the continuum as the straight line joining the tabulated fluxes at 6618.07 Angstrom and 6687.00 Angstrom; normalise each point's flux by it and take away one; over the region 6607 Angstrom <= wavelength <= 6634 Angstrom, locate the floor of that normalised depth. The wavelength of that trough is 6633.33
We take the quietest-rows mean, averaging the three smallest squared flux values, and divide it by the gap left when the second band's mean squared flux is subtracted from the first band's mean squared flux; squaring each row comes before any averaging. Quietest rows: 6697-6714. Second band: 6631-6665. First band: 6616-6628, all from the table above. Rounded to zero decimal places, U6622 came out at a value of -13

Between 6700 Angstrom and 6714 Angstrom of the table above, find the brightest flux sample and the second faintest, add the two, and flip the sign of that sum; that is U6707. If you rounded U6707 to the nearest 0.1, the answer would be -23.7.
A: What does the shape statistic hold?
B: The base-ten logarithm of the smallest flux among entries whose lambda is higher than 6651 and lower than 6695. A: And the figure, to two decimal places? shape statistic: 0.96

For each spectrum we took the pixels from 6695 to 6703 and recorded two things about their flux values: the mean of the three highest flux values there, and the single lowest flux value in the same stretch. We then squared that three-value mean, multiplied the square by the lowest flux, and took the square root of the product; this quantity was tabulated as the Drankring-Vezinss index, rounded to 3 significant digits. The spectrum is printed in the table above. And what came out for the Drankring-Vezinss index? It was 38.2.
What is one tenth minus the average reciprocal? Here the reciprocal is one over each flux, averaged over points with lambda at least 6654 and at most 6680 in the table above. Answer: 0.0104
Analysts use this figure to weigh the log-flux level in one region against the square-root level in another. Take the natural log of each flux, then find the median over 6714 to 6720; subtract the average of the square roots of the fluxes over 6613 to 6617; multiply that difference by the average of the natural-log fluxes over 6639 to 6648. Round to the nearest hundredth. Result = -2.39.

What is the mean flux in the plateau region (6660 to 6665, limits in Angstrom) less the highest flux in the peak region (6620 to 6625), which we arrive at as 0.4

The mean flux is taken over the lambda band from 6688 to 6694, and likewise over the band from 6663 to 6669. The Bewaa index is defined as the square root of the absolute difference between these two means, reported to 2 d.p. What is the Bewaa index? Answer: 0.32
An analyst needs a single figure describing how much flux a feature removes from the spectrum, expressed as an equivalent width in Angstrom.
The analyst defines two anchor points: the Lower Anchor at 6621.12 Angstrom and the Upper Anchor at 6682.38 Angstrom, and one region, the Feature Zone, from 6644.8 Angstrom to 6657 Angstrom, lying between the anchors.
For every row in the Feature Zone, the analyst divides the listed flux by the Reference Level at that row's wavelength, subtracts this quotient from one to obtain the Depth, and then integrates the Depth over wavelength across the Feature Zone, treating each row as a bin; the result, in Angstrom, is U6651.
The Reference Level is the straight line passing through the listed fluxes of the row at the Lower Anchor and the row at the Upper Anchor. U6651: -0.53 Angstrom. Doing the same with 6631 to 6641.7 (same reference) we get -0.56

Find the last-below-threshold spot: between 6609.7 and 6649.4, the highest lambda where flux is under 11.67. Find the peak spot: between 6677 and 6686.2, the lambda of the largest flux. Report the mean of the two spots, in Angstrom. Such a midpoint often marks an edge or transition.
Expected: 6666.3 Angstrom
